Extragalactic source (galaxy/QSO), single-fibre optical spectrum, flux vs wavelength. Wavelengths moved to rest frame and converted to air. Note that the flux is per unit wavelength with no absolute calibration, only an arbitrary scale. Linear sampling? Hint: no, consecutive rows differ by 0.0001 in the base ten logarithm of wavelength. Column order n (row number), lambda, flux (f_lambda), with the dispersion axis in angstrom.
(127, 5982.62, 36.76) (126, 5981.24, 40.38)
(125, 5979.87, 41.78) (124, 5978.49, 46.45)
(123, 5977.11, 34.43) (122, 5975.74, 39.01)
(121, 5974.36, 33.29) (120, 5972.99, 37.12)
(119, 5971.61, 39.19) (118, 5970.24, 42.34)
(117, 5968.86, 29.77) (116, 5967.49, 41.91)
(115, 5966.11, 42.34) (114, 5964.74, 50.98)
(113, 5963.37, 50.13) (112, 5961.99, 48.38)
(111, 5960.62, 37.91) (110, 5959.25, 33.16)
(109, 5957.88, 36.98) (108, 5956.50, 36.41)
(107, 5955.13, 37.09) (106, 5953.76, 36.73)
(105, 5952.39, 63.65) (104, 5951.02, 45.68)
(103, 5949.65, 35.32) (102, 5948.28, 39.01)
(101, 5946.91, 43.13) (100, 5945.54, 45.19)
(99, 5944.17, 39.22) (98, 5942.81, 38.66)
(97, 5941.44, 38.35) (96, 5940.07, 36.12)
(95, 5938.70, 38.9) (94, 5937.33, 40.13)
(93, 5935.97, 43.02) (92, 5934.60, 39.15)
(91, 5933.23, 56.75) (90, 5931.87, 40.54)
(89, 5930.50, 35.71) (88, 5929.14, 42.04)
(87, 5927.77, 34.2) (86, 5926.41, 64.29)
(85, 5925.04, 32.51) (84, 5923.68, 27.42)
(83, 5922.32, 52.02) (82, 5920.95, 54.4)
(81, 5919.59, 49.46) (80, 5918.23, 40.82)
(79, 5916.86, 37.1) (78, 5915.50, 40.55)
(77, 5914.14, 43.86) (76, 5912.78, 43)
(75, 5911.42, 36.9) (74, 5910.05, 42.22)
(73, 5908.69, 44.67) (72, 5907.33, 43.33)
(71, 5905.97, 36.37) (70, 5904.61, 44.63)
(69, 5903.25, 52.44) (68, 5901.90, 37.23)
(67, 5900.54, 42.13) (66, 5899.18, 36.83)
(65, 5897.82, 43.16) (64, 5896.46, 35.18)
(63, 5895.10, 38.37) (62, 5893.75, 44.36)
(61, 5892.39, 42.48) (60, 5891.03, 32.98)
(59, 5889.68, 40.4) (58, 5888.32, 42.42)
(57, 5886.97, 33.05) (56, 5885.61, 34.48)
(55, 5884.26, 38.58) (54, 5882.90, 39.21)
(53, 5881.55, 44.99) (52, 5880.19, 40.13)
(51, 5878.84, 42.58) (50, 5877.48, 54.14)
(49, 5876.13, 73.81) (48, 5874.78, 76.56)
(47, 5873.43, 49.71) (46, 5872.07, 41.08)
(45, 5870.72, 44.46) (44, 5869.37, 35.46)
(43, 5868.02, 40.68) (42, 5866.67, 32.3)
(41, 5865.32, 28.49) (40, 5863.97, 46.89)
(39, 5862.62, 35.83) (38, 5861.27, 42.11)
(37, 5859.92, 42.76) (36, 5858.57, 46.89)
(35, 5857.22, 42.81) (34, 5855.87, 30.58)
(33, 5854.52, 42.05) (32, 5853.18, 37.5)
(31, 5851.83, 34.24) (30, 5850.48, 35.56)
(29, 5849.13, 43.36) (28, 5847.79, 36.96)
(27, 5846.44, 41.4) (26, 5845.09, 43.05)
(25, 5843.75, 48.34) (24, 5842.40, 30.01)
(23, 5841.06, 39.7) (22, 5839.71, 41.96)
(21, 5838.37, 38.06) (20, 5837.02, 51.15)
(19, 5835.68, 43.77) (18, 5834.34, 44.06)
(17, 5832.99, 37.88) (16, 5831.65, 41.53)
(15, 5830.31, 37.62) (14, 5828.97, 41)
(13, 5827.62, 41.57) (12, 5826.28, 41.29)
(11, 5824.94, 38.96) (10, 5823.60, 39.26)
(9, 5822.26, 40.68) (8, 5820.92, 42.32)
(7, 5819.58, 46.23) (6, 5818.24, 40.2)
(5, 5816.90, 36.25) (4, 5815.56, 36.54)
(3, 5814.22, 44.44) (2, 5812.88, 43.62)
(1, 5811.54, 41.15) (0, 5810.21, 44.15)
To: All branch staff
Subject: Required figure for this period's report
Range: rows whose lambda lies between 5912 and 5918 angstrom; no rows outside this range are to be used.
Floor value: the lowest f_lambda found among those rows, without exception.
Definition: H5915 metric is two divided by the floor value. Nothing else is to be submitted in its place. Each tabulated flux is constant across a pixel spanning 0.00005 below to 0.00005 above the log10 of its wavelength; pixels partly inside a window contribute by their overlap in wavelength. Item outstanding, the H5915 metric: 0.054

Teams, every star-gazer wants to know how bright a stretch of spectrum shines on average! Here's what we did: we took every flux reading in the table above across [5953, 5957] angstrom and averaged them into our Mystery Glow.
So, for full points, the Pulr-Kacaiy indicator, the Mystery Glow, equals 37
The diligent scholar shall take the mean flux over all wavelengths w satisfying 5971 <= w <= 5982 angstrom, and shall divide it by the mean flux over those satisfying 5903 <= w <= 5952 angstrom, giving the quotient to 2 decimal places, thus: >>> 0.92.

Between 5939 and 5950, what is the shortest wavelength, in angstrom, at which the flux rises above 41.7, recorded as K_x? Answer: 5945.54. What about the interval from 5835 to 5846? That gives 5835.68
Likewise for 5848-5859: 5849.13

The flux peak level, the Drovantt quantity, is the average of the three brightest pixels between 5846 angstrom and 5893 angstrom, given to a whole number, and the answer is 68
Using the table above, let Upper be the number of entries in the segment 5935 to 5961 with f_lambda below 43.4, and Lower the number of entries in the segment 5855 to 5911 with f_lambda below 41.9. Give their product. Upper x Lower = 304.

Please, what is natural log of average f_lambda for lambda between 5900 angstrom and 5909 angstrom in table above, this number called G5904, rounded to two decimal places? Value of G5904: 3.76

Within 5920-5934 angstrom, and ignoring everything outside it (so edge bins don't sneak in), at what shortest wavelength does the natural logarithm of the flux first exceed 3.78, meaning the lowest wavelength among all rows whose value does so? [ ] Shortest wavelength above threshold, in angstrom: 5920.95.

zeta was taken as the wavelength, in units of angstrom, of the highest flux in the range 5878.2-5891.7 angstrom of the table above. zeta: 5881.55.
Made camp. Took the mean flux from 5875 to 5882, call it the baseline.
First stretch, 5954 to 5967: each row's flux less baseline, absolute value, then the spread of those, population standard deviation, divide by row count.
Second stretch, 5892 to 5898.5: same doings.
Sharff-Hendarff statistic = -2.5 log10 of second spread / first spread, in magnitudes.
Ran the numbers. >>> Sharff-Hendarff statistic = 0.7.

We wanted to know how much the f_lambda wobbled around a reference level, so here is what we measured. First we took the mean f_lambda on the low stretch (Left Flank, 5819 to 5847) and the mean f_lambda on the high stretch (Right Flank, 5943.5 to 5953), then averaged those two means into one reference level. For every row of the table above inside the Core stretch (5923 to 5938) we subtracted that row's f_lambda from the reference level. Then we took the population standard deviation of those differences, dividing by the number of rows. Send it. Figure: 10.1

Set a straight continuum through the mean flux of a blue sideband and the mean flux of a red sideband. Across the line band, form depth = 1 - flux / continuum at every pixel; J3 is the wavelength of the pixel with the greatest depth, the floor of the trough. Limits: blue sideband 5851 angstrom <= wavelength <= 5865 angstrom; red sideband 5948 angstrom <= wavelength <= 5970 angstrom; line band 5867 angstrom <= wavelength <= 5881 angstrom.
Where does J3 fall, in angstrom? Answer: 5869.37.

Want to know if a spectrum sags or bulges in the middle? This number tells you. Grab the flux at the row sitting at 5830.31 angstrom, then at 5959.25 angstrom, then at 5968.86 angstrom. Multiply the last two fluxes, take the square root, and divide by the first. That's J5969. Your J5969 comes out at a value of 0.84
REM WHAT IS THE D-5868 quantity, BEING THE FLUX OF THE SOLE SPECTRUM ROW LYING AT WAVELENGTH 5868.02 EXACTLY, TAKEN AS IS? 40.68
